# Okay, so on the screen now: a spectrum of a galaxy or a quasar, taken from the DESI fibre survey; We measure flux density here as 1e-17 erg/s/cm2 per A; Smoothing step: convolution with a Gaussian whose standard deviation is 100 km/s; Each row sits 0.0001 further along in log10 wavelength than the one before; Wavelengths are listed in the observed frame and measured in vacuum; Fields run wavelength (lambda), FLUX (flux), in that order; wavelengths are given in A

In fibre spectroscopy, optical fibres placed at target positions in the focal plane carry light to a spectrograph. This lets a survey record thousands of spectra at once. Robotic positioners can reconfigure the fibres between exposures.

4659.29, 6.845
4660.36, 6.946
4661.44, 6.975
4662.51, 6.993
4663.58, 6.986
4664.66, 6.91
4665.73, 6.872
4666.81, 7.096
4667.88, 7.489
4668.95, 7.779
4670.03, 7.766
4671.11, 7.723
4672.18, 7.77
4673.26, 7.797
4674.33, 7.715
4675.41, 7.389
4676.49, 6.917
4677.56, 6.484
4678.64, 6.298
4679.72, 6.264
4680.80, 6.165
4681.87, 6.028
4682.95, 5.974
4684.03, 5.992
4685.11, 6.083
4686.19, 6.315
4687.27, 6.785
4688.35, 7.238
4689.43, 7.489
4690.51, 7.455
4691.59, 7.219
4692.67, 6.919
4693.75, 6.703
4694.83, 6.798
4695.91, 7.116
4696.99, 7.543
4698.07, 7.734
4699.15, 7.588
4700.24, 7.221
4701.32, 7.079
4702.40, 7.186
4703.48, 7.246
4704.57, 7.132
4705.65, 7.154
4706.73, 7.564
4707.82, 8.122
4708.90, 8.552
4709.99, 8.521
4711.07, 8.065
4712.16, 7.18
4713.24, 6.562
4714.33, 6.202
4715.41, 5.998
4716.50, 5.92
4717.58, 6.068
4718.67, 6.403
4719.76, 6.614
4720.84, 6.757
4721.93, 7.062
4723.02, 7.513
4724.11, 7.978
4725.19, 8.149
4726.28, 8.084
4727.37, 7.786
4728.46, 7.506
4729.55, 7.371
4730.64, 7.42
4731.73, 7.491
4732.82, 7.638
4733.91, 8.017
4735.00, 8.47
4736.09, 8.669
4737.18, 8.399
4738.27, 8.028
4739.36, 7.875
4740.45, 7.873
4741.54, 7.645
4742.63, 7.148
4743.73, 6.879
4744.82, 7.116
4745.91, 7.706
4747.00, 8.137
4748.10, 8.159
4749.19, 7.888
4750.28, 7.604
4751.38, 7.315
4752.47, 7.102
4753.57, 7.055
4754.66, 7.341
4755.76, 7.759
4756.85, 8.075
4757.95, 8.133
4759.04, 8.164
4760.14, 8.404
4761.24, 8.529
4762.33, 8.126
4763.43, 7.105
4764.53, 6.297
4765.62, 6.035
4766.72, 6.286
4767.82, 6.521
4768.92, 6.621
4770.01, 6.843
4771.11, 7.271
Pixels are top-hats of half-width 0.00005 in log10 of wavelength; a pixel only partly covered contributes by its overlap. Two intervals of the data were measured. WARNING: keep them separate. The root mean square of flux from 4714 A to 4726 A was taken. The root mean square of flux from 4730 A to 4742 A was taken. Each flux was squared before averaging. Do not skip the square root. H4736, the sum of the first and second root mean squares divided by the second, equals 1.86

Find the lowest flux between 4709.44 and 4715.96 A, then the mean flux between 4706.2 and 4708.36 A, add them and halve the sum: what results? 6.9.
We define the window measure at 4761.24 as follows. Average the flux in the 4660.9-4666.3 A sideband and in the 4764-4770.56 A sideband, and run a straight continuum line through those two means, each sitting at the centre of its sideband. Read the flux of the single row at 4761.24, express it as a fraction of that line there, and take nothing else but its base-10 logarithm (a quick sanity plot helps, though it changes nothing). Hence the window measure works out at 0.120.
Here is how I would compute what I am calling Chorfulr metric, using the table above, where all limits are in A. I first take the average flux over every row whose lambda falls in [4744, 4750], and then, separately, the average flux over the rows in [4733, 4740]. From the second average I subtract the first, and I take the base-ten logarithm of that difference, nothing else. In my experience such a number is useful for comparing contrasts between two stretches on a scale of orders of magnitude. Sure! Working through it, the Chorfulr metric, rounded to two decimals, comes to -0.35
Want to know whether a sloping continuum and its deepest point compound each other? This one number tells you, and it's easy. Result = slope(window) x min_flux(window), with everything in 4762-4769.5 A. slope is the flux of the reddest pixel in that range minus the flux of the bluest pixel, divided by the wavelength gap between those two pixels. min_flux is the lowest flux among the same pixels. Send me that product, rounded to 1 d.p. -1.4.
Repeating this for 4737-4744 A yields -1.6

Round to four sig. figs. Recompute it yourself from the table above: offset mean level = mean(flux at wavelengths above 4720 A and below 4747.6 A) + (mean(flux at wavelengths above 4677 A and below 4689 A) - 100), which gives -85.96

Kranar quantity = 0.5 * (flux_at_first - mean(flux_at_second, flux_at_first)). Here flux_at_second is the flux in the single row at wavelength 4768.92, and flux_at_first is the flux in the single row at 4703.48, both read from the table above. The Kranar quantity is 0.16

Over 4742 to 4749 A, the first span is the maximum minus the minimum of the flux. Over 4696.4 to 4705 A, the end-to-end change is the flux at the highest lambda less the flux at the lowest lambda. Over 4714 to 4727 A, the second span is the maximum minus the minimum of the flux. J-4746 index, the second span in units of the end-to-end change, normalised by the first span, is -4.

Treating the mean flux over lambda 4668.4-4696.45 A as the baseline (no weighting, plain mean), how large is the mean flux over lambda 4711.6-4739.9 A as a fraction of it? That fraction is 1.06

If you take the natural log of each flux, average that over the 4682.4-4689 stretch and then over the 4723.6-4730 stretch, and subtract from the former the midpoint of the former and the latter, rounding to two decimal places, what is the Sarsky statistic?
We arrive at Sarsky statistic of -0.10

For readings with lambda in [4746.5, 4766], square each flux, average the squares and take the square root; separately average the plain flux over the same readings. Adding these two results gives 15.3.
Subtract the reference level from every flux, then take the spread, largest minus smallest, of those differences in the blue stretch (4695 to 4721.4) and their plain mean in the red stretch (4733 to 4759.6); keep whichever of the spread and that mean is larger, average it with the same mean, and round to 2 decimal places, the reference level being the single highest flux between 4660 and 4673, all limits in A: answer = 1.31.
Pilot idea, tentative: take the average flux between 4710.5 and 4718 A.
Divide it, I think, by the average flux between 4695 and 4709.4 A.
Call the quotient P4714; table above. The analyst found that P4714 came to 0.88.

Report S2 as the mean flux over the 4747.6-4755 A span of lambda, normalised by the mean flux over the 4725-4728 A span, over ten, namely 0.094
